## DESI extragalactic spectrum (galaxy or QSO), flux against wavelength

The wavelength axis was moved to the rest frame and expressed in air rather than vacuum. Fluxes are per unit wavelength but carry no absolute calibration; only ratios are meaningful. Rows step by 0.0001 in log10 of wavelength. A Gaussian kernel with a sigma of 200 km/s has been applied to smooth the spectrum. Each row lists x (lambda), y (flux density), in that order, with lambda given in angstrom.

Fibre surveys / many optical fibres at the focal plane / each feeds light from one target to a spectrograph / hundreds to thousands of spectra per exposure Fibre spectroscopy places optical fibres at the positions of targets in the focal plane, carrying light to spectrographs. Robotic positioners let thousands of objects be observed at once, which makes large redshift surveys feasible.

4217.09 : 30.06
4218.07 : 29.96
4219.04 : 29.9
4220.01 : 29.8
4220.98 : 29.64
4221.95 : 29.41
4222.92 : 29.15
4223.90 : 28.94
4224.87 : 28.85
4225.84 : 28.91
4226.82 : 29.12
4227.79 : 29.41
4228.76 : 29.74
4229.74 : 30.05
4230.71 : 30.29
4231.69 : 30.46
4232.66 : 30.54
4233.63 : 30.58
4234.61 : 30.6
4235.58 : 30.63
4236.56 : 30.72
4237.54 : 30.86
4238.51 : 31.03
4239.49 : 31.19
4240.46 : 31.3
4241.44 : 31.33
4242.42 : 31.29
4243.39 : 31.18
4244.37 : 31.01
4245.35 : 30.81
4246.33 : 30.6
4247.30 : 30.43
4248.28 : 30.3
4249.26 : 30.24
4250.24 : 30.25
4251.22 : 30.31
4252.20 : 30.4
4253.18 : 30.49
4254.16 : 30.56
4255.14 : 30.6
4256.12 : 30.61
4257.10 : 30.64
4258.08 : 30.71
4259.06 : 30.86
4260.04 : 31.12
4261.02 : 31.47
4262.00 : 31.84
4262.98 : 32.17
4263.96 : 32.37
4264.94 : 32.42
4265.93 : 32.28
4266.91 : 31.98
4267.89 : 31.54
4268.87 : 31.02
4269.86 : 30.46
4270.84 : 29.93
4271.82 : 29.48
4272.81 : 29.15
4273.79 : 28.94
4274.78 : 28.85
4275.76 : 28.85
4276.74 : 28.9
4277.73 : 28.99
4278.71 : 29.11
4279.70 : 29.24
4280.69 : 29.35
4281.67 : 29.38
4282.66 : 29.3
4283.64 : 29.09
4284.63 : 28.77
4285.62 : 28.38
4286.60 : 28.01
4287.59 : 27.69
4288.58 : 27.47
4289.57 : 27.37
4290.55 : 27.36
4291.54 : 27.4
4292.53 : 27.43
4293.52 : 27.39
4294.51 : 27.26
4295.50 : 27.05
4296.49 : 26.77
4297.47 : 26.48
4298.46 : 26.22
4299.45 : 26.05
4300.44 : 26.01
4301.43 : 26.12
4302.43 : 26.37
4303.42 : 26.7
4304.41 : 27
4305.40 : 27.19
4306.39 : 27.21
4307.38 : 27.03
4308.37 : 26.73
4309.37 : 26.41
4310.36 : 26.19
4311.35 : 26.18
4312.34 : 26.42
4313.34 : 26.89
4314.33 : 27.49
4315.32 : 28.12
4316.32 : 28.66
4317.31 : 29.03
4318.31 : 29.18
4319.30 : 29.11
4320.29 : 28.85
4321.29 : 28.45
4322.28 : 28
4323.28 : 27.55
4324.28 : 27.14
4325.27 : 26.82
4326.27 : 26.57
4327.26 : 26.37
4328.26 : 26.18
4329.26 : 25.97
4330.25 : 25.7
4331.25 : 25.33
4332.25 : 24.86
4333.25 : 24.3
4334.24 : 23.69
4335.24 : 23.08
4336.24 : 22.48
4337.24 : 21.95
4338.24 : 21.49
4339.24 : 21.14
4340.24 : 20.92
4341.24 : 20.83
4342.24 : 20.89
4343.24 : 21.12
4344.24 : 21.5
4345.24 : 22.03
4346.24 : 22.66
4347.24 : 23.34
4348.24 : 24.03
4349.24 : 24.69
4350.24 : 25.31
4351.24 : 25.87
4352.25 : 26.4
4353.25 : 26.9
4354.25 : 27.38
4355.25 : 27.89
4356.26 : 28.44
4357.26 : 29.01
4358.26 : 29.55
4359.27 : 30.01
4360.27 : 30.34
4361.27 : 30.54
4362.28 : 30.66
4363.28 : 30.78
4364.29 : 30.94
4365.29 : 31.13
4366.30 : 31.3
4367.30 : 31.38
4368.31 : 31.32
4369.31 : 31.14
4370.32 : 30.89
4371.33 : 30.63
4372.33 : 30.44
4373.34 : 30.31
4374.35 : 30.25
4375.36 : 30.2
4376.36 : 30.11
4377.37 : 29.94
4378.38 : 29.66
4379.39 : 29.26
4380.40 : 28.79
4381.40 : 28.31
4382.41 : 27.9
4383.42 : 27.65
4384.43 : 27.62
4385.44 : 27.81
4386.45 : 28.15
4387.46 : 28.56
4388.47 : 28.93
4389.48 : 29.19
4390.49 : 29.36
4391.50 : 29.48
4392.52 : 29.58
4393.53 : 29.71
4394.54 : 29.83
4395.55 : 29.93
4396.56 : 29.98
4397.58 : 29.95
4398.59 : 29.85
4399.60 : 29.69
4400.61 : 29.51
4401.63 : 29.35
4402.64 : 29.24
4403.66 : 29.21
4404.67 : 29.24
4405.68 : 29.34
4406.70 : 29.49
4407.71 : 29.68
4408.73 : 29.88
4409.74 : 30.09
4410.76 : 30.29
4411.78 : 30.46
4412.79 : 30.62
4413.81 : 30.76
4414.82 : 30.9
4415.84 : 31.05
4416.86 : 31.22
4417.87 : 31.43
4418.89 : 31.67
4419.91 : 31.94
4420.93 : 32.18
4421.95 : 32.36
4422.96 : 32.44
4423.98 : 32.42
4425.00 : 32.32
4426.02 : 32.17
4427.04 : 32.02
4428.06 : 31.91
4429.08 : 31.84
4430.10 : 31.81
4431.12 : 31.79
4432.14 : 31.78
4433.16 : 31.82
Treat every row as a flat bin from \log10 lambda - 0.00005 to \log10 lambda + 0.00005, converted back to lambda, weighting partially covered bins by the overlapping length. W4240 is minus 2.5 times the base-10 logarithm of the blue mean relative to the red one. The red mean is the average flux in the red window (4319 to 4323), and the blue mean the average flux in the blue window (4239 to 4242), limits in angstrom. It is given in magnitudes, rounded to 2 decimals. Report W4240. -0.10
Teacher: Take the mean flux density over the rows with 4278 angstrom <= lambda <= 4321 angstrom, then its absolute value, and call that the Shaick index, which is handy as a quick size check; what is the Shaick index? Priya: 27.6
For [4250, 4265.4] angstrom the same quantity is 31.1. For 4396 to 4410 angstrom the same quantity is 29.6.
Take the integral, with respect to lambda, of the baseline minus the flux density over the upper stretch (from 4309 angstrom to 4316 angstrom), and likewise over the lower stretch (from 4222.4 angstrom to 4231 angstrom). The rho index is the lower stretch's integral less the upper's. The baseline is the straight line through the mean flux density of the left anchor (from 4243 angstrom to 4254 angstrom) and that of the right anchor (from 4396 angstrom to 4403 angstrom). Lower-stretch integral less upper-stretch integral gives -12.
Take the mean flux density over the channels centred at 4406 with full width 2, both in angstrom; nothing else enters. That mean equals 29.4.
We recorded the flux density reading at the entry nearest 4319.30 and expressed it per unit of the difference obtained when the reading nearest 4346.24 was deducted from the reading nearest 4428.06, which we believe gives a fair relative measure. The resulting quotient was 3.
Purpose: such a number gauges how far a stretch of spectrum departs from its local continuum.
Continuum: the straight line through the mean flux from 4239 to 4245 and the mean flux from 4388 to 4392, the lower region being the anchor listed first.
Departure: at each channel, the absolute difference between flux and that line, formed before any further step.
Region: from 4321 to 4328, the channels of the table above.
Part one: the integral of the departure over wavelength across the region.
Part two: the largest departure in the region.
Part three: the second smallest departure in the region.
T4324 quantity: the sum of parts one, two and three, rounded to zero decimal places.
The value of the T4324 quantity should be 26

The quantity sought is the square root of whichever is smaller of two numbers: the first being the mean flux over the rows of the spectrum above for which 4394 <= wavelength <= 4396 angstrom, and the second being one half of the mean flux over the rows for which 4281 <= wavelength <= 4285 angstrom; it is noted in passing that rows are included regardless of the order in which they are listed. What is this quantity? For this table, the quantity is 3.82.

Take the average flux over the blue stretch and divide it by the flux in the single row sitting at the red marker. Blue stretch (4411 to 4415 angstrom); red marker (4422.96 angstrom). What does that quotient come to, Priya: 0.95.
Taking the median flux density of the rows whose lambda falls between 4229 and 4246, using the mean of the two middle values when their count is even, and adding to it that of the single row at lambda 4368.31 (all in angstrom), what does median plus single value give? 62.1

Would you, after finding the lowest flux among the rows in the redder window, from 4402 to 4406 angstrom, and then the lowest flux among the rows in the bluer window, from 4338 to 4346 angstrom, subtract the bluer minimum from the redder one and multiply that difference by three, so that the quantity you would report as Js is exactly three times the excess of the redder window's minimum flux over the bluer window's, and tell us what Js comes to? 25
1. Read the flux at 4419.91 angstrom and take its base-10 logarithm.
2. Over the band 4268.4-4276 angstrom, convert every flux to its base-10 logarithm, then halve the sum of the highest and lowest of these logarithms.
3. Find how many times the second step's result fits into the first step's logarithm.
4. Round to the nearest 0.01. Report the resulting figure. 1.02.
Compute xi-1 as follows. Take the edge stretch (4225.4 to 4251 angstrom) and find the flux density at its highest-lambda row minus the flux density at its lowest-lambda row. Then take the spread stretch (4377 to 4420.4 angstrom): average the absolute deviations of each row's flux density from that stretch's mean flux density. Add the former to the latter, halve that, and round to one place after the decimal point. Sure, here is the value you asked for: 1.1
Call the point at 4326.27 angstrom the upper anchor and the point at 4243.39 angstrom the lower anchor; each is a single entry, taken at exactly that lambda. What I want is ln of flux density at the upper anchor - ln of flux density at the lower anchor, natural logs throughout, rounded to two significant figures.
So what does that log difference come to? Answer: -0.16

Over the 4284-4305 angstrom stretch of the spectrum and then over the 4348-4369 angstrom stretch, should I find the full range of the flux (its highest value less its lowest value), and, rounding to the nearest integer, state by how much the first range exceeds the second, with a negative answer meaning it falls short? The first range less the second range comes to -5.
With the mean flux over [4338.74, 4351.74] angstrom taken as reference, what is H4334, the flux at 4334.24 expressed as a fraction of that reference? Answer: 1.05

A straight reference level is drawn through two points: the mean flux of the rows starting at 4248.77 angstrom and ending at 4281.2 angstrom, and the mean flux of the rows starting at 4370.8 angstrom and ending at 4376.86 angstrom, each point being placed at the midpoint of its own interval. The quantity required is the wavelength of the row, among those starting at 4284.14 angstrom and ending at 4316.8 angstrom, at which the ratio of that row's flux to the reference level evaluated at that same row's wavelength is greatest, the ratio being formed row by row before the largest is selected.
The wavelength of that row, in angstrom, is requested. 4284.63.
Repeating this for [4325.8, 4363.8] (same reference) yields 4363.28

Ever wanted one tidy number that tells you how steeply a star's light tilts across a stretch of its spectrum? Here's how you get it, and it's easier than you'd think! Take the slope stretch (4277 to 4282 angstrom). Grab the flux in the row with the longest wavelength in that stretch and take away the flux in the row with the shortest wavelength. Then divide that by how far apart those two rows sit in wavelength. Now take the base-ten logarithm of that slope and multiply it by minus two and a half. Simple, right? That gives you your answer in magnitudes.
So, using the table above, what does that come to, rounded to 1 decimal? 2.5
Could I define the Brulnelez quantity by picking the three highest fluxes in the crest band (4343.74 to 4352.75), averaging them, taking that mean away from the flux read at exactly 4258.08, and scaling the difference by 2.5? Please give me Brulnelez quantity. 12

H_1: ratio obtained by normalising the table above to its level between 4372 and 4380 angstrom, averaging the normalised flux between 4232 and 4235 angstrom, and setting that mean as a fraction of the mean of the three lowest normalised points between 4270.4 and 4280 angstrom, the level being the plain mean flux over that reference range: 1.1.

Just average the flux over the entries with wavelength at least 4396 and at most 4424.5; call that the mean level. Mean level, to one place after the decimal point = 30.5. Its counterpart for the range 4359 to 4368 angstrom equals 30.8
